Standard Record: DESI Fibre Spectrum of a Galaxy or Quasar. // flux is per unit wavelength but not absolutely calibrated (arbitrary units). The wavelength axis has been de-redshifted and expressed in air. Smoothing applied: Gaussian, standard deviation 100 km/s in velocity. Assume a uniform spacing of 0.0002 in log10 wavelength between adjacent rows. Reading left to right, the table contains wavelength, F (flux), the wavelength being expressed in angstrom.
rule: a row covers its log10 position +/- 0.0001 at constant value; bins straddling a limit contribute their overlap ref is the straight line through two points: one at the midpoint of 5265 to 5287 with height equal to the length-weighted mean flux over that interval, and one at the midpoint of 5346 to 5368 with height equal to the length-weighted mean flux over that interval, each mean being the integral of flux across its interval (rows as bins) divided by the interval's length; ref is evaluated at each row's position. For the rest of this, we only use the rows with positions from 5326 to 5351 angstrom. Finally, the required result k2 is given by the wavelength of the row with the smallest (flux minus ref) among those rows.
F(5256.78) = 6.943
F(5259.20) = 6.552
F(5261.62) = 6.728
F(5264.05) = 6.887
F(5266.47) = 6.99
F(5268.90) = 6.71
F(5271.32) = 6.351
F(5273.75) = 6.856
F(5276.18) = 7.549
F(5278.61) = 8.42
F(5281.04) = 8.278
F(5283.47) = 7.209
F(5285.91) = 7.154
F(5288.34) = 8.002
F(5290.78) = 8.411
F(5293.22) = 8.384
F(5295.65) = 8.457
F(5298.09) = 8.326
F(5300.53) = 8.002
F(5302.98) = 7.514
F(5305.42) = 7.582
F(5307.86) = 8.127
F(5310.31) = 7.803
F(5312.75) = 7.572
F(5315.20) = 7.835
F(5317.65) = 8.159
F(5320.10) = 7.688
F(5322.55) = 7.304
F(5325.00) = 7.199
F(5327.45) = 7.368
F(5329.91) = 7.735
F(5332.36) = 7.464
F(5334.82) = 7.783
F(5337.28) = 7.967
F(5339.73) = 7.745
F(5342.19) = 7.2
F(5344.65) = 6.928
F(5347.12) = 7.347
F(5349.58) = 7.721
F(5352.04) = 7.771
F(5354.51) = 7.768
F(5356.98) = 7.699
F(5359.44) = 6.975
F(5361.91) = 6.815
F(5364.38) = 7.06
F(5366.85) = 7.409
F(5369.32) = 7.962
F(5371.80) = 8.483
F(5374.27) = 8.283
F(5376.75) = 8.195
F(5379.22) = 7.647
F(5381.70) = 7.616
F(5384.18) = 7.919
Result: 5344.65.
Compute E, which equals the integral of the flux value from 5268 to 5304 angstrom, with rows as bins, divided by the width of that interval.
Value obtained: 7.72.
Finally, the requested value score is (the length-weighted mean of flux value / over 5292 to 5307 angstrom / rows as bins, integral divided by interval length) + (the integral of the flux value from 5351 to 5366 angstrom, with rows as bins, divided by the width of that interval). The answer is 15.4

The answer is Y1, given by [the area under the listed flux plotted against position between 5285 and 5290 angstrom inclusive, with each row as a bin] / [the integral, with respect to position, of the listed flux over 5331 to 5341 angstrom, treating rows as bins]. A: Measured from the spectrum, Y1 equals 0.5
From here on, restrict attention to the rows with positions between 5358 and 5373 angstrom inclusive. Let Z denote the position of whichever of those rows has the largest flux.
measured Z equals 5371.80 angstrom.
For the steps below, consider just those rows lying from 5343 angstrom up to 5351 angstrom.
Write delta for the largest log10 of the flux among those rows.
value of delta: 0.888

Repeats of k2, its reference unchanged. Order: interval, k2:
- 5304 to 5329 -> 5325.00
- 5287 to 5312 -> 5302.98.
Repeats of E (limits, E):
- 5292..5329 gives 7.82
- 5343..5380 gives 7.60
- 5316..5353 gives 7.56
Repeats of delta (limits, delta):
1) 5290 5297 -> 0.927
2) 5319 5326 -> 0.886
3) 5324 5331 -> 0.888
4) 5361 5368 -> 0.870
